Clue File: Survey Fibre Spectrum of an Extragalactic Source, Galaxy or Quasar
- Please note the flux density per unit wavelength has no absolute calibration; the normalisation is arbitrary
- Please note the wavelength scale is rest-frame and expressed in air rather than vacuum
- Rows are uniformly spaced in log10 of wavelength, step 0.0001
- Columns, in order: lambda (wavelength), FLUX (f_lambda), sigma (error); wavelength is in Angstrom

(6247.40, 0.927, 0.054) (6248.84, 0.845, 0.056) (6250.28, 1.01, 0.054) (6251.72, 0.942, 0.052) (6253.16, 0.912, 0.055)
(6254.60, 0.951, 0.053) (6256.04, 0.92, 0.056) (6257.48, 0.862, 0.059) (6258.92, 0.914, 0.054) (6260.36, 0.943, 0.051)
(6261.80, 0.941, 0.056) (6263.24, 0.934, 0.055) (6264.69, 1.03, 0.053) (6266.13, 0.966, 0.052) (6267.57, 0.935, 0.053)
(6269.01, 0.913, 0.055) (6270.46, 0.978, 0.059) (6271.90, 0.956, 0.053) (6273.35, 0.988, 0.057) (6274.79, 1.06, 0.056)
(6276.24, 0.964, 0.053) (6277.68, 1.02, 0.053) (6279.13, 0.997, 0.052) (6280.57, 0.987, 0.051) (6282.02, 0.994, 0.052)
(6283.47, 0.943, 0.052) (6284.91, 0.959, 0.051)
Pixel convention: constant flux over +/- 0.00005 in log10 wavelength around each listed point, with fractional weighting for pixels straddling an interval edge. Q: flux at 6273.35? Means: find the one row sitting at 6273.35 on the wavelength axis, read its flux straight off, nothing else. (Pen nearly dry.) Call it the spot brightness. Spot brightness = 0.988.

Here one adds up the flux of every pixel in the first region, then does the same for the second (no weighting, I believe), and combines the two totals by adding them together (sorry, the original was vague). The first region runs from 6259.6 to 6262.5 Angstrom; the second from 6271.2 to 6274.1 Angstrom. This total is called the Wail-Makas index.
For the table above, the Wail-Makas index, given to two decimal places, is 3.83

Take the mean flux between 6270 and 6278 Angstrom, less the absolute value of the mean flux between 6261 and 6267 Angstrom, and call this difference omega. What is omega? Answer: 0.027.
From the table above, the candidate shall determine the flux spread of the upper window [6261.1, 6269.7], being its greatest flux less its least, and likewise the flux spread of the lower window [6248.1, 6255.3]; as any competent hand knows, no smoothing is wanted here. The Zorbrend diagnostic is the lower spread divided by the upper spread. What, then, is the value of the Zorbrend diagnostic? 1.41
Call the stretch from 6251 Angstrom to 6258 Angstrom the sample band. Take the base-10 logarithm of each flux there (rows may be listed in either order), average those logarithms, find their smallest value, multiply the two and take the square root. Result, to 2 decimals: 0.05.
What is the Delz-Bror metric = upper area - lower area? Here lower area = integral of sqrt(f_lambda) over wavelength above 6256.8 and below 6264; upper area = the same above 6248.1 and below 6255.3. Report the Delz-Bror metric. 0.04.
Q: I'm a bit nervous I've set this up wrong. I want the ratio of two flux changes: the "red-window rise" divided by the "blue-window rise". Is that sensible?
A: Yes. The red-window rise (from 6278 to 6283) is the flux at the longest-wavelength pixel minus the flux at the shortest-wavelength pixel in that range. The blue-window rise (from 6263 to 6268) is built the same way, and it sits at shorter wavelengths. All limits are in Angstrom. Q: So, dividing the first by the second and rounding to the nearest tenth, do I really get -3.0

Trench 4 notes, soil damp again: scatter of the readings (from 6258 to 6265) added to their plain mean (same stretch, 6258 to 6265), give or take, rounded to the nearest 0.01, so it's 0.99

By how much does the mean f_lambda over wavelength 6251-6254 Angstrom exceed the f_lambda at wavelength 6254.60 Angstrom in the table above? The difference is -0.02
